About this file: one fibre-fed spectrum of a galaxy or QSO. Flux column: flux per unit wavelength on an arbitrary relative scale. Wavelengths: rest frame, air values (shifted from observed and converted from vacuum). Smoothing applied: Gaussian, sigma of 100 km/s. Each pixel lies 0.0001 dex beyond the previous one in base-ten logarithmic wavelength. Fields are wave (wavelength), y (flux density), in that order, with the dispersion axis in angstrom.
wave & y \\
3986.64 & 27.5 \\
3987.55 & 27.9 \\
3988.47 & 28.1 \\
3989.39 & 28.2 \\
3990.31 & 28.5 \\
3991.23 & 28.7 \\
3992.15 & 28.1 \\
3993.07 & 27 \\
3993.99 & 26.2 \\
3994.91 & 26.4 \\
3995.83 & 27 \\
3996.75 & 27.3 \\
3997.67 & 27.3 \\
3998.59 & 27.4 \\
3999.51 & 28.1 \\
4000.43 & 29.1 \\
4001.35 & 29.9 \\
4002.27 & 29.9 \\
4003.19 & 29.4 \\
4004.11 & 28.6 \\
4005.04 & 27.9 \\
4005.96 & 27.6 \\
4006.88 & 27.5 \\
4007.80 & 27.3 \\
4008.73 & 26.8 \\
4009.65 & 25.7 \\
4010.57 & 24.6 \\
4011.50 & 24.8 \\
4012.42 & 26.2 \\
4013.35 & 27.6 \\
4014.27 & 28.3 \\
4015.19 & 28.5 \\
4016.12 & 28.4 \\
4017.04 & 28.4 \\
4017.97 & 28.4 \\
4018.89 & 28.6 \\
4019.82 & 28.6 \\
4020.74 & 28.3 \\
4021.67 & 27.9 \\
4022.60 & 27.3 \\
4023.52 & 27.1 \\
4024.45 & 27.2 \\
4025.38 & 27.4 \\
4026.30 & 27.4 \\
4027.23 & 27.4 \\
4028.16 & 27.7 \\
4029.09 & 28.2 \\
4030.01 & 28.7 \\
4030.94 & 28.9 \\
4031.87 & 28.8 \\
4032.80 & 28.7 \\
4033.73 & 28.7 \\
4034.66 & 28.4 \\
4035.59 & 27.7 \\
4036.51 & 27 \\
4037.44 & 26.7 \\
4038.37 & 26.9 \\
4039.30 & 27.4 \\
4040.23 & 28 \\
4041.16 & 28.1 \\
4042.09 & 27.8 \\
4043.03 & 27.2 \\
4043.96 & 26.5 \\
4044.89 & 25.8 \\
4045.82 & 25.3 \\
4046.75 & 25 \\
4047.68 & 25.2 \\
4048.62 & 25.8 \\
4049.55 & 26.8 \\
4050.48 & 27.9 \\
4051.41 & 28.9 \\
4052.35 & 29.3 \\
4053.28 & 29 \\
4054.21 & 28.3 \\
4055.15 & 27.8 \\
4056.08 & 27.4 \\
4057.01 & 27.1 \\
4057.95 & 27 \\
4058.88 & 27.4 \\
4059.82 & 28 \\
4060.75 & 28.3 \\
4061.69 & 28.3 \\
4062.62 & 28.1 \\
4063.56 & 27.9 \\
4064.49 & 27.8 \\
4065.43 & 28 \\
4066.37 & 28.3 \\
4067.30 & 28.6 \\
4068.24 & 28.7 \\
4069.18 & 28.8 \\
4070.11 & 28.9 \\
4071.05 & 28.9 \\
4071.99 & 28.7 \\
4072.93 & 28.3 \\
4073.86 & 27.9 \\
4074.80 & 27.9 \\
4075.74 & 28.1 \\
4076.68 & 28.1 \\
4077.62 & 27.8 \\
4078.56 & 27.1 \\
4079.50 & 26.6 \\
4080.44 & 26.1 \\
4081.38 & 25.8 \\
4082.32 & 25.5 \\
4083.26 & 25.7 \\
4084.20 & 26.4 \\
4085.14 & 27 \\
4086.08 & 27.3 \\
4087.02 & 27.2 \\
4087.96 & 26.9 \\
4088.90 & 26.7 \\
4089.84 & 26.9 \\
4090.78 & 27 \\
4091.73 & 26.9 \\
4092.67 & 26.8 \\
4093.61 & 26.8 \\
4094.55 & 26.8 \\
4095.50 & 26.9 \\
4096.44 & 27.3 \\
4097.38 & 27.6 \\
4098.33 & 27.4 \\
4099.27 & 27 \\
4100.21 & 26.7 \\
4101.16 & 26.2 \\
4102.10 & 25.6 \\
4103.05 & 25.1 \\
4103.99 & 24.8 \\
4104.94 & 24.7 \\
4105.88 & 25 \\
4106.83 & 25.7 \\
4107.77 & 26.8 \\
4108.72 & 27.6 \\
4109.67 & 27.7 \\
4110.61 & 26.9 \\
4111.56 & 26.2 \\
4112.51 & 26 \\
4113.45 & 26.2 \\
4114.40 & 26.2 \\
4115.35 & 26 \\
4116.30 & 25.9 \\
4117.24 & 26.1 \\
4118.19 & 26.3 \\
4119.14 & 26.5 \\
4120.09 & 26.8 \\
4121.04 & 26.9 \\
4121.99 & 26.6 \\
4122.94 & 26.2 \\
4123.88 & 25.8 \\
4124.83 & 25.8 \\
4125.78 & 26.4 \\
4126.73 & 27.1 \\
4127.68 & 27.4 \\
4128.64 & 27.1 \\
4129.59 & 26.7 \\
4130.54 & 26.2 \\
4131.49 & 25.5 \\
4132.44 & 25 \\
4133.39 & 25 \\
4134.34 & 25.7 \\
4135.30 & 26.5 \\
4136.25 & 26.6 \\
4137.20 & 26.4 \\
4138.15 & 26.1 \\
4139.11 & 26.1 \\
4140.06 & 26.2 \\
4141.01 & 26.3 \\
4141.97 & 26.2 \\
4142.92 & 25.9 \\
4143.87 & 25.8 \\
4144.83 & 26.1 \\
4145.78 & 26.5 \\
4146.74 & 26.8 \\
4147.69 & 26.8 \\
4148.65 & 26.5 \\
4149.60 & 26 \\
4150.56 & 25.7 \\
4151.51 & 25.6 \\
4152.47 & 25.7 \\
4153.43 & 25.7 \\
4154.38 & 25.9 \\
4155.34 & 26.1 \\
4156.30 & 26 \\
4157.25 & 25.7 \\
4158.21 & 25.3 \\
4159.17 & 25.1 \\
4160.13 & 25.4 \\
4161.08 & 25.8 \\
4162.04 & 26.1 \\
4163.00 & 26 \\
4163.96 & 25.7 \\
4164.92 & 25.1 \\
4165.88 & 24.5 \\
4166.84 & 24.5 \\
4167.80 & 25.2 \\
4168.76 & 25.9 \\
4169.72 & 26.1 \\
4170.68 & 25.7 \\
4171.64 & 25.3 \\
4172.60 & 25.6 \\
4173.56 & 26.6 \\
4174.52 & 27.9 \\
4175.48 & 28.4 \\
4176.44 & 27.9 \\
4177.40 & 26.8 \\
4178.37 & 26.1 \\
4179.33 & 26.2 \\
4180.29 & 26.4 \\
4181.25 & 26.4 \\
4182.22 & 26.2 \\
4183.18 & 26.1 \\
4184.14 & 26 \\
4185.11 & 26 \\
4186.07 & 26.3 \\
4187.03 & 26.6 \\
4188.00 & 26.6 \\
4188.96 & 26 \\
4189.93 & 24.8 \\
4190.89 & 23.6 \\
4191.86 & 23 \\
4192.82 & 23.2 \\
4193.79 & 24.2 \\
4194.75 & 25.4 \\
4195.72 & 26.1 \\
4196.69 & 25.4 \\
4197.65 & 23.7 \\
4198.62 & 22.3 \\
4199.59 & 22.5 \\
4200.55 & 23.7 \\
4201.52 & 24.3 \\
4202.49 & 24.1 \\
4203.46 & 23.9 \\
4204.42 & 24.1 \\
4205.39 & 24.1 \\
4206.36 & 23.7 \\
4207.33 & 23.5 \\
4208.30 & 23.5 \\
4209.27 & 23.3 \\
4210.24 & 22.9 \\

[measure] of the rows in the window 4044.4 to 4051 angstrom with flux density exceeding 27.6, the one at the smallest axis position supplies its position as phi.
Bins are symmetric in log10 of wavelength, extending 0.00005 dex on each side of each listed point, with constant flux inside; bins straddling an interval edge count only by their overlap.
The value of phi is 4050.48 angstrom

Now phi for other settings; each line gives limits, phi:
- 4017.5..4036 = 4017.97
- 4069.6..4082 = 4070.11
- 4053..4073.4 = 4053.28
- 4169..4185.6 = 4174.52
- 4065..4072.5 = 4065.43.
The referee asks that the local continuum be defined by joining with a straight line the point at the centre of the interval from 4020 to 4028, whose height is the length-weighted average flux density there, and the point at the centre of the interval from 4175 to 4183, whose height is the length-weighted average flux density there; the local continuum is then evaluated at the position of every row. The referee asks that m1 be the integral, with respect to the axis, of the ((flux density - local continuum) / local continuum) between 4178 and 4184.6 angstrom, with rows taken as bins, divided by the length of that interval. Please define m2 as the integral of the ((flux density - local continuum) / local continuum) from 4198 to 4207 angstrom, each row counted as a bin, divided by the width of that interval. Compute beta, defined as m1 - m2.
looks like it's 0.092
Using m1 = -0.0208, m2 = -0.113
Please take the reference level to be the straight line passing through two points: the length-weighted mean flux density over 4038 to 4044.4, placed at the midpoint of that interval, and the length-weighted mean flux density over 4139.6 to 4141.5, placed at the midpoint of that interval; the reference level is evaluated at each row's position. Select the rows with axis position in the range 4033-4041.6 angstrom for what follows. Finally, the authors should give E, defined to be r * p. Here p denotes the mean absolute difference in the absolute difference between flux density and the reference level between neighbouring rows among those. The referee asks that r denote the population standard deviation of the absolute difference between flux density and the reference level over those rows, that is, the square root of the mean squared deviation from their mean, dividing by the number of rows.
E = 0.12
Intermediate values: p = 0.36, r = 0.34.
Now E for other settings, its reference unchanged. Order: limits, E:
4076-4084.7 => 0.16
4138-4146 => 0.02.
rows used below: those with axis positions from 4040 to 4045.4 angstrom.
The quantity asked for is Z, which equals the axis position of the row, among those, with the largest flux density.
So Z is 4041.16 angstrom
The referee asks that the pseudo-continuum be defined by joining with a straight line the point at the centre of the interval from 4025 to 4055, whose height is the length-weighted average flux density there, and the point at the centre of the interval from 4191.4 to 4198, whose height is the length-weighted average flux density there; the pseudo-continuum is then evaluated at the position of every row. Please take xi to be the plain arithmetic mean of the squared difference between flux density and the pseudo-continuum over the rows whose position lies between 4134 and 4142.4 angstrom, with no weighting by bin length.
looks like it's 0.5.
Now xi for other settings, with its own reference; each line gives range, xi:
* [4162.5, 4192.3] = 2.5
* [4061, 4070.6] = 1.9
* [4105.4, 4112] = 1.0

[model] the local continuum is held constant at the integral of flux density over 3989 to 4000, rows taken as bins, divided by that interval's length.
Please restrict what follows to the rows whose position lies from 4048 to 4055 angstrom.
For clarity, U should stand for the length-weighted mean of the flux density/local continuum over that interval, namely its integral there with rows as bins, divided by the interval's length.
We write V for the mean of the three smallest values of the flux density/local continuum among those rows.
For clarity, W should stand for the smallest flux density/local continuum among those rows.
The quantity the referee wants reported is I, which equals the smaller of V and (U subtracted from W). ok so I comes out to -0.077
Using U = 1.01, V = 0.98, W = 0.94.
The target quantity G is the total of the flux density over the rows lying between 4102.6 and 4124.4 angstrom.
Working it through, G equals 602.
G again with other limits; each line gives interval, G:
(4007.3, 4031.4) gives 716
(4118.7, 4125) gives 185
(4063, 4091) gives 825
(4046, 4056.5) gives 301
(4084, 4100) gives 459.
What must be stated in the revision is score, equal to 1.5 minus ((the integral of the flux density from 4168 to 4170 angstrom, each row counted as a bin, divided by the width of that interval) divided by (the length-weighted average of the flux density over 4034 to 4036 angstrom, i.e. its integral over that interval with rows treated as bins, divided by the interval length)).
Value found 0.579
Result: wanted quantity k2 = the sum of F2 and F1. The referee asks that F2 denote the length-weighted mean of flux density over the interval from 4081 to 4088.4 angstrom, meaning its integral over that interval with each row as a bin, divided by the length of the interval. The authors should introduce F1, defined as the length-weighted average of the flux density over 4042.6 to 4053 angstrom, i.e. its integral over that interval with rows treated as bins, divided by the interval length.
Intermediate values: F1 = 26.7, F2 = 26.5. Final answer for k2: 53.2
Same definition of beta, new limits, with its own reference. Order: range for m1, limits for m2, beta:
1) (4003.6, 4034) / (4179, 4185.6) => 0.025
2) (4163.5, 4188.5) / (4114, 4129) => -0.001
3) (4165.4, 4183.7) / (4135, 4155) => 0.007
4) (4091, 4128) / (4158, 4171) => 0.026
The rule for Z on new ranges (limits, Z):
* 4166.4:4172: 4169.72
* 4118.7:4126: 4121.04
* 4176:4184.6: 4176.44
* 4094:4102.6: 4097.38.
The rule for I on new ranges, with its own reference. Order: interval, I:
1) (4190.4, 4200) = -0.060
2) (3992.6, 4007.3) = -0.063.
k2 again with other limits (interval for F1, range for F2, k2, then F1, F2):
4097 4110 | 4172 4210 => 51.4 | 26.2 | 25.1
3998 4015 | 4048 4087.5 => 55.3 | 27.6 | 27.7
